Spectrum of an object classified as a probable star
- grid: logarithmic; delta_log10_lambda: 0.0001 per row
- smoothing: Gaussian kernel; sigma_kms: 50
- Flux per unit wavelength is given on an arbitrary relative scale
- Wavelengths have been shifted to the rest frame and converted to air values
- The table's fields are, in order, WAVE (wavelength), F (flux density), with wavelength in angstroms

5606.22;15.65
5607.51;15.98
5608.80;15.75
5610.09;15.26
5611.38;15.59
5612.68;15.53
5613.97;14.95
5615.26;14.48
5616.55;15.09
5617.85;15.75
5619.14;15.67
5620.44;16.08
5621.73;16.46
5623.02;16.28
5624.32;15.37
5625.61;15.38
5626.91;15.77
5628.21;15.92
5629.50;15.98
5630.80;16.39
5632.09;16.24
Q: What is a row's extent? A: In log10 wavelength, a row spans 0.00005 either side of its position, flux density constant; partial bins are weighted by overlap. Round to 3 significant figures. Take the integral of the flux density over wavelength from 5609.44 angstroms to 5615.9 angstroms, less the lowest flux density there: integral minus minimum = 83.5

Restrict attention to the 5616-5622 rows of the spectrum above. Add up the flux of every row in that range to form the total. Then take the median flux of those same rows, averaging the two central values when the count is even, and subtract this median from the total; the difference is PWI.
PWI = 63.3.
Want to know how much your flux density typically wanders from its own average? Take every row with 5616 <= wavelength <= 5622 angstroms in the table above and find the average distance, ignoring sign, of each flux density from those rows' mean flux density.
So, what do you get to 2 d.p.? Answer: 0.37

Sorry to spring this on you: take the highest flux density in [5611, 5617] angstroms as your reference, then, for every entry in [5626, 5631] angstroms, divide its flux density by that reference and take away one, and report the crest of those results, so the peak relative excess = 0.051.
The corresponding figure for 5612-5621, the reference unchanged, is 0.031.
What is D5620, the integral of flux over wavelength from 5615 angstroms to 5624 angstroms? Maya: 142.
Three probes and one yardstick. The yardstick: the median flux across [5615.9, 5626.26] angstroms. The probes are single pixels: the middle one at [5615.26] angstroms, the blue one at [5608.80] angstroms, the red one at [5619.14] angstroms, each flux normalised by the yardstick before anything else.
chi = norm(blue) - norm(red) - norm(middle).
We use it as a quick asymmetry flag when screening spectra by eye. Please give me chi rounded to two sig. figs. -0.92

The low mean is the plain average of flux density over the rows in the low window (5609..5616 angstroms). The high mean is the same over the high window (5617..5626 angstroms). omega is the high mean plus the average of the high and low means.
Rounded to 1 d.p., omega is 31.4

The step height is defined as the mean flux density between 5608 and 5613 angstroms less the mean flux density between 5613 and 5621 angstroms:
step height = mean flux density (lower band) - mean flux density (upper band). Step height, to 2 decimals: 0.20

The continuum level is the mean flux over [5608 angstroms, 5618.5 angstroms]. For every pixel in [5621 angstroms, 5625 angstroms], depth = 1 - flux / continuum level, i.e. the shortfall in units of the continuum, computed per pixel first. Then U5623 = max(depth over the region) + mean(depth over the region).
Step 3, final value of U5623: -0.05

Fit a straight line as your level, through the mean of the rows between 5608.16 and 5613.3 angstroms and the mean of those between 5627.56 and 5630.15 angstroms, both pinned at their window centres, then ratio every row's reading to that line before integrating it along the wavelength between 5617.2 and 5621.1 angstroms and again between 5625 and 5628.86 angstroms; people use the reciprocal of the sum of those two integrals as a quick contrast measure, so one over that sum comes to 0.129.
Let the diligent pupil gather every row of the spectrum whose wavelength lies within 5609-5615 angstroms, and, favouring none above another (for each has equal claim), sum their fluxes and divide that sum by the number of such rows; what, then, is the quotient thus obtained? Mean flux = 15.3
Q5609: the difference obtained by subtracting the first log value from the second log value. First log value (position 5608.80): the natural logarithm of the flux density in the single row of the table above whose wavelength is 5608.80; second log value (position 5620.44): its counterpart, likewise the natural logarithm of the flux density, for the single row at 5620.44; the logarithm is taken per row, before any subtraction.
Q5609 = 0.021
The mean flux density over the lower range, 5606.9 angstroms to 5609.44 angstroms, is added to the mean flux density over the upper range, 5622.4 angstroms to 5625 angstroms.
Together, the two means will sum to 31.7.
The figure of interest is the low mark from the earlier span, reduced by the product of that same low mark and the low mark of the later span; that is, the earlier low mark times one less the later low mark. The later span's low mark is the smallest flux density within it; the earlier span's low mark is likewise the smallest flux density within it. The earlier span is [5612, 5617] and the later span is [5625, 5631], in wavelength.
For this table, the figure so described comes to -208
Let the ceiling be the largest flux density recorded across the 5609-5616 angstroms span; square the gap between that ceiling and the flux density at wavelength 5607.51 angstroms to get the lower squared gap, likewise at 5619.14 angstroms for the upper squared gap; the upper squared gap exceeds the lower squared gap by -0.1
